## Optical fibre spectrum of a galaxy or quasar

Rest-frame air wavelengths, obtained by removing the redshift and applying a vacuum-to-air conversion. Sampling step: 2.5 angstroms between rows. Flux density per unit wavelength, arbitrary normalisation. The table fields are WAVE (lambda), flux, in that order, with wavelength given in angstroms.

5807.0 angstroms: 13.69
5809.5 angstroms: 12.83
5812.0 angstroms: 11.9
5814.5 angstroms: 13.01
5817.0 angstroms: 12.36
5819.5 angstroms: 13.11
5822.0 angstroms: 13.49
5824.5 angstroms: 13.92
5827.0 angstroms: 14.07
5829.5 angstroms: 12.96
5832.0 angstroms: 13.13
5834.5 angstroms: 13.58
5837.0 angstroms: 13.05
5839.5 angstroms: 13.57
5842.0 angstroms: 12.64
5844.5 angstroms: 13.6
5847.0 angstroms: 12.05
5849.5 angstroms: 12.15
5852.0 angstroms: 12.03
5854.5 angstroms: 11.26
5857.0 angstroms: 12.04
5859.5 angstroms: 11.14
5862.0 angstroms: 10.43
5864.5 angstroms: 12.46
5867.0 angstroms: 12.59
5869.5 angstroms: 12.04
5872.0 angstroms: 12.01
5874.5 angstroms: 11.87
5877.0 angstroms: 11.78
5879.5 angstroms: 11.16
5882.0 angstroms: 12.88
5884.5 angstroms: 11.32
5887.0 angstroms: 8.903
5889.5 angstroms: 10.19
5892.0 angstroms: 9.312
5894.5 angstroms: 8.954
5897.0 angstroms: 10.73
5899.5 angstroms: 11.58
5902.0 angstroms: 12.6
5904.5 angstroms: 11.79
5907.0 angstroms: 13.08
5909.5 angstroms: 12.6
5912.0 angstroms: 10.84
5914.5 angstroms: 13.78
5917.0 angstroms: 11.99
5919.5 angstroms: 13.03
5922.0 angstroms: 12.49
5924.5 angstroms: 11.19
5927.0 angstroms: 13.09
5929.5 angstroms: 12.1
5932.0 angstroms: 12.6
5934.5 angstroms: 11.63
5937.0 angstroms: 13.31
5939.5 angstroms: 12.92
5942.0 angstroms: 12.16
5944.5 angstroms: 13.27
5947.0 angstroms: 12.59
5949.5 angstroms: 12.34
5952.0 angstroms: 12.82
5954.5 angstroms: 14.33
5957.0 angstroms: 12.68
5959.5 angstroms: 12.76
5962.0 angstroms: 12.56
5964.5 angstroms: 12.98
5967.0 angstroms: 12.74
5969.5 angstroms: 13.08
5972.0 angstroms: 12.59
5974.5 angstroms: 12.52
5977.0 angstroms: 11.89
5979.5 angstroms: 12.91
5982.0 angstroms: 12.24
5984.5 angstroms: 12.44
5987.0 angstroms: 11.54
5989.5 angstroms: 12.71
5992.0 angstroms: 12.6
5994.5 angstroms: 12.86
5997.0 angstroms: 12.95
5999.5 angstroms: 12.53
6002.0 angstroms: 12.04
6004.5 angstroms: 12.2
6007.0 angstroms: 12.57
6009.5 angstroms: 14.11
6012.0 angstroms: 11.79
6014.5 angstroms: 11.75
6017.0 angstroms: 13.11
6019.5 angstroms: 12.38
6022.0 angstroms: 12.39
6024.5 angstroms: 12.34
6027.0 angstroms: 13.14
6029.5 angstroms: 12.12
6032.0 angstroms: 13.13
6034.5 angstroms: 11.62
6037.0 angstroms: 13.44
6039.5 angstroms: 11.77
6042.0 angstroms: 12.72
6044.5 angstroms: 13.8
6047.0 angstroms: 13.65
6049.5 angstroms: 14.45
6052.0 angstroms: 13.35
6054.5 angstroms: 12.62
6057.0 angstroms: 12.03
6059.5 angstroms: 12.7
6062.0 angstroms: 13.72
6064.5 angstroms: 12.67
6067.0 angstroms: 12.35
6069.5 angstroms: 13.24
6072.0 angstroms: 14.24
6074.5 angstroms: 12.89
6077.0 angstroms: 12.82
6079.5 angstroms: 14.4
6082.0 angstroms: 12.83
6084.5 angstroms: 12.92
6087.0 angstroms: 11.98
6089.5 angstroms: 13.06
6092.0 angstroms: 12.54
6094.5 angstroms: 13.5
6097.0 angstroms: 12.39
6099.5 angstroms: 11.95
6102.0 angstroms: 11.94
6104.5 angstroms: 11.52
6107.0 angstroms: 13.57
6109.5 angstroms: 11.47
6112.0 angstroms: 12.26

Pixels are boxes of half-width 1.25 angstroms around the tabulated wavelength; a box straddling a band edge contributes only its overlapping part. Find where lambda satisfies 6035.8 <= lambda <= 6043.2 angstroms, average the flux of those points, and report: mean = 12.6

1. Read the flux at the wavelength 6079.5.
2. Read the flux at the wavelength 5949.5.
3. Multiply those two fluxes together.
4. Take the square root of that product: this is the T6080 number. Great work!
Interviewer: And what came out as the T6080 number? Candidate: 13.3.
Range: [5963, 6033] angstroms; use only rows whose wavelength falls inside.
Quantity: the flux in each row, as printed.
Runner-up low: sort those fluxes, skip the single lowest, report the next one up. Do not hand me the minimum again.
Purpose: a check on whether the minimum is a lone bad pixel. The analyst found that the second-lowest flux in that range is 11.75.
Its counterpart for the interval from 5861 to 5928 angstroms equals 8.954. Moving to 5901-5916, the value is 11.79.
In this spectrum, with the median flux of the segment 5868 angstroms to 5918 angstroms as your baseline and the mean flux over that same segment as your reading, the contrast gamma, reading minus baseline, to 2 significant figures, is -0.31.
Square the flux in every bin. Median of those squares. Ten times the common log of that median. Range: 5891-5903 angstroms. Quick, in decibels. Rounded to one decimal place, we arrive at 20.6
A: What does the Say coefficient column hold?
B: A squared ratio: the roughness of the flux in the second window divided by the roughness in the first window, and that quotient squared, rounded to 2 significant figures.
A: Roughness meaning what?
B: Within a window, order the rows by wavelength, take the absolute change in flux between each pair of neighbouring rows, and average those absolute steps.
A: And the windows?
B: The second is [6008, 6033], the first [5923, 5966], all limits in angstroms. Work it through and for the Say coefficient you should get 0.92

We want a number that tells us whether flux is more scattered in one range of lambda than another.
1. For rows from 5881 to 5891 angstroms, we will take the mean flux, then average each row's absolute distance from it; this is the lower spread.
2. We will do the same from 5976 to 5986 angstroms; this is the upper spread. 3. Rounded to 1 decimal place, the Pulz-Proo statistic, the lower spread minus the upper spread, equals 1.0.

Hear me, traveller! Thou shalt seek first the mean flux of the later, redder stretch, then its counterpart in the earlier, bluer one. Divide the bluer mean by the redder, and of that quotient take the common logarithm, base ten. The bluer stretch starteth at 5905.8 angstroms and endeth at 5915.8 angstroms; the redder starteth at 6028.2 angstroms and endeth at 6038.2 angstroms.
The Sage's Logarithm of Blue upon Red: 0.00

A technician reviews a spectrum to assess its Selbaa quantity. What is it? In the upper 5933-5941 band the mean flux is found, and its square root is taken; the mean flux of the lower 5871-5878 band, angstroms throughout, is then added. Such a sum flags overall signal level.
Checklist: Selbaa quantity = 15.4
